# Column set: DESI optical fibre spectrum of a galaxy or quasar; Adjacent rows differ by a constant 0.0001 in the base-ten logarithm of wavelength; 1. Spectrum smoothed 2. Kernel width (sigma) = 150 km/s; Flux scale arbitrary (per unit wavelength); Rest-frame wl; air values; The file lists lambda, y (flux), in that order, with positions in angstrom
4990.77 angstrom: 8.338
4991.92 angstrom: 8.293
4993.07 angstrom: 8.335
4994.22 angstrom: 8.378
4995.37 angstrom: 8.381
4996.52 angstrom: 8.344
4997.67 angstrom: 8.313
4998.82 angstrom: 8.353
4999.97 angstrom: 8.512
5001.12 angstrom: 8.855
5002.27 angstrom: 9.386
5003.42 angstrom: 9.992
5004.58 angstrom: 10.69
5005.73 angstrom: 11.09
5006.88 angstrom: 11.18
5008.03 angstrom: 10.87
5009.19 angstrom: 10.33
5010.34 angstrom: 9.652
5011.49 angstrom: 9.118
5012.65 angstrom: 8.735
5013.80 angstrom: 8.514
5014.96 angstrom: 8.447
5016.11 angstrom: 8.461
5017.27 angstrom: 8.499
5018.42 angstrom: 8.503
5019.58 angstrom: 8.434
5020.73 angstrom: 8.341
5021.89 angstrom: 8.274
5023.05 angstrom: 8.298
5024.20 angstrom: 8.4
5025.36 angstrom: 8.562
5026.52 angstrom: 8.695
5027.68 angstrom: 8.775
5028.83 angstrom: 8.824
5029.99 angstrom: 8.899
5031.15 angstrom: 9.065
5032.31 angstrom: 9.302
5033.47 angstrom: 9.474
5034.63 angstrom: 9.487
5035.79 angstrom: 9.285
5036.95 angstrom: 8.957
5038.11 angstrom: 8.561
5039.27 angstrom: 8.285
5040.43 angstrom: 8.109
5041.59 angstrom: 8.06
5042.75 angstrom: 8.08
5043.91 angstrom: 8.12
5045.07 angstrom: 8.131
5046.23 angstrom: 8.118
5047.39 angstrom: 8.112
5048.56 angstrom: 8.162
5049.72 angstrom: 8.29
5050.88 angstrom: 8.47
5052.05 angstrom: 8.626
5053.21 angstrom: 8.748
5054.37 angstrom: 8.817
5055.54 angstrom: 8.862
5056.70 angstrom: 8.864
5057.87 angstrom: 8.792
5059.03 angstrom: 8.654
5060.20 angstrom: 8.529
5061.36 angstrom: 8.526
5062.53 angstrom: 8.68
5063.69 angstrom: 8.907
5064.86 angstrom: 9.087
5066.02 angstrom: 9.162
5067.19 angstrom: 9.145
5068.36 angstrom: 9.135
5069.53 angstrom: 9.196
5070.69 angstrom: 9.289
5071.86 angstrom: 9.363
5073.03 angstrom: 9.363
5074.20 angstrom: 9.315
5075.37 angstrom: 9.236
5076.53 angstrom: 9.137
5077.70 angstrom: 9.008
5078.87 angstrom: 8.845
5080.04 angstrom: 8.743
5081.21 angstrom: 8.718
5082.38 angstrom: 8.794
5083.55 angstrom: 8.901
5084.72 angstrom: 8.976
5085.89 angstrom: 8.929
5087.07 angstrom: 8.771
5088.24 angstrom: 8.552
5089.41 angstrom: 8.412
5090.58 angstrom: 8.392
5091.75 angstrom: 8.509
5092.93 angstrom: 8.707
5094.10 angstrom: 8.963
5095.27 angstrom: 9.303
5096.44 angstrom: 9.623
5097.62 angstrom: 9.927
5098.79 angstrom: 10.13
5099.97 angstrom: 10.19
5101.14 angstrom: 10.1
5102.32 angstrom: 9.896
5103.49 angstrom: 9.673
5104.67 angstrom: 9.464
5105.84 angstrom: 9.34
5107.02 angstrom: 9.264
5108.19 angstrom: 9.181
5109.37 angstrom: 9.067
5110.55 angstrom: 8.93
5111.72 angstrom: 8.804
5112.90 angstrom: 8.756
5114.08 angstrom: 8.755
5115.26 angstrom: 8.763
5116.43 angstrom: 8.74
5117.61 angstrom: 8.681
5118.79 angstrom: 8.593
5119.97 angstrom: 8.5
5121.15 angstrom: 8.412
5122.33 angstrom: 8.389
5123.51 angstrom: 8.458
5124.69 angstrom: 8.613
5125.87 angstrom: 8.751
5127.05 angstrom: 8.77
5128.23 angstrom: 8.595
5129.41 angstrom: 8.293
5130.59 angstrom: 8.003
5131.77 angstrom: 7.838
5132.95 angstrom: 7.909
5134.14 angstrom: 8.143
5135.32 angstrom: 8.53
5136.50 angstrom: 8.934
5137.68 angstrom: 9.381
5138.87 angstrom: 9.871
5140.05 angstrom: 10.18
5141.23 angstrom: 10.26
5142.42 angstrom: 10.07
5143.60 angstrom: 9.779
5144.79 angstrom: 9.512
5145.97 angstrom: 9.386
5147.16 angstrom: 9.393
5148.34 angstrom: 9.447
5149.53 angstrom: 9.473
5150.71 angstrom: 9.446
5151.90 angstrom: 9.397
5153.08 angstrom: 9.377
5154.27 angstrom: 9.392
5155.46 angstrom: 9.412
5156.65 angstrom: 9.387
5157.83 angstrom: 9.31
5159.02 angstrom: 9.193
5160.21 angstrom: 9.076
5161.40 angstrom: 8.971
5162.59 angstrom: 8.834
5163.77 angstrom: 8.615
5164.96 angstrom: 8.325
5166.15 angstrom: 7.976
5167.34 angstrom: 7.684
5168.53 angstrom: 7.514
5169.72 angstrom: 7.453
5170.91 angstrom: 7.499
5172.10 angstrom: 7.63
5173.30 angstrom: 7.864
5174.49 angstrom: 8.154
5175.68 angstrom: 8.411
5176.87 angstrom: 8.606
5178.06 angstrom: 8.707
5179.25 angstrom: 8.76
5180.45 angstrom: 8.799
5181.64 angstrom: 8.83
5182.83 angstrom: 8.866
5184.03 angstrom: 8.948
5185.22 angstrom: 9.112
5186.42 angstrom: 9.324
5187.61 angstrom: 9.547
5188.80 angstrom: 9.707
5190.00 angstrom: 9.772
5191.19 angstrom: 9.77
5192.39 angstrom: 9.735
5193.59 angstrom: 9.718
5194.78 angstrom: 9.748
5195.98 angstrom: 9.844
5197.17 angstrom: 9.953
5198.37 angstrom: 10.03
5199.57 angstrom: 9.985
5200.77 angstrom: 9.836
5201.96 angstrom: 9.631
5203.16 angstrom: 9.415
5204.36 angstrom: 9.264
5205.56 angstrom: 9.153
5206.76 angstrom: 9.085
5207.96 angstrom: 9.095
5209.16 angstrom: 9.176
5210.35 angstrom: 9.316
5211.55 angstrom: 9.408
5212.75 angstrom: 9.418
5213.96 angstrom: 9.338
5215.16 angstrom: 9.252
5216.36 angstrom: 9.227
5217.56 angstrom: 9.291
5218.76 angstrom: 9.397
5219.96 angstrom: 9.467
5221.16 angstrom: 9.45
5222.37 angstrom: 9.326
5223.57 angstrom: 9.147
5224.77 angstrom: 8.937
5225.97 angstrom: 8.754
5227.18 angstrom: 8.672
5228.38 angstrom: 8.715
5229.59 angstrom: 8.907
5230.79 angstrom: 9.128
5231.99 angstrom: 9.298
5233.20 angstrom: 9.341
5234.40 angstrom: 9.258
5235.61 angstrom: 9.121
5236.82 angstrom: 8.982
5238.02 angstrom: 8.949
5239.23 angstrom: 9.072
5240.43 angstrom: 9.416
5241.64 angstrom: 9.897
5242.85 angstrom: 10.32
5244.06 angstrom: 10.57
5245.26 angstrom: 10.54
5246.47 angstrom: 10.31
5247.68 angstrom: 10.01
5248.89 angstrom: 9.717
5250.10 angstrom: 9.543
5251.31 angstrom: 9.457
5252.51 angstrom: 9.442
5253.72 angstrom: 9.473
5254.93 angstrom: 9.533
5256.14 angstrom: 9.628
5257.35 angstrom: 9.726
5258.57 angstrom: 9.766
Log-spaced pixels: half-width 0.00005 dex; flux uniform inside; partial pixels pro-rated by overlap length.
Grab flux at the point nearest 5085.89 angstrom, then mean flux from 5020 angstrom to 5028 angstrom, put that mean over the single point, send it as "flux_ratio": 0.95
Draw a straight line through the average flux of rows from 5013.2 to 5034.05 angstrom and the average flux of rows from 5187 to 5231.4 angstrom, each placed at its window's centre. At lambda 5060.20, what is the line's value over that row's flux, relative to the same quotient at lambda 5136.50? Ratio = 1.01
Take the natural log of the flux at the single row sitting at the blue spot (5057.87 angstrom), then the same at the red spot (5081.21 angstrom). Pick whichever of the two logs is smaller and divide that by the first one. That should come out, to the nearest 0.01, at 1.00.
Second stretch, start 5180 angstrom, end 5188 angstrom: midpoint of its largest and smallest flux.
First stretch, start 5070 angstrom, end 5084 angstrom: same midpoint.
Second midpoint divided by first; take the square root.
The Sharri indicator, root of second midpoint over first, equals 1.01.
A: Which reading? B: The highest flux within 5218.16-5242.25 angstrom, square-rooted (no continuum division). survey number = 3.15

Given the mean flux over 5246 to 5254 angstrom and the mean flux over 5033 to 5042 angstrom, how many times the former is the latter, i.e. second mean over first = 0.90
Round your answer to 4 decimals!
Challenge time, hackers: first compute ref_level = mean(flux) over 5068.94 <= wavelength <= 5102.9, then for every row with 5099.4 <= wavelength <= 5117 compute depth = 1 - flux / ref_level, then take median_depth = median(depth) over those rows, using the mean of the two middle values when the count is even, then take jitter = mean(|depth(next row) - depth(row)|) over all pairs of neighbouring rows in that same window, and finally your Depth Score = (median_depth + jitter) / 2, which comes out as 0.0039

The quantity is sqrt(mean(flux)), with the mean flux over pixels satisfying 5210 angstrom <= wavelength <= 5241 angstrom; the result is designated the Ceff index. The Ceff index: 3.029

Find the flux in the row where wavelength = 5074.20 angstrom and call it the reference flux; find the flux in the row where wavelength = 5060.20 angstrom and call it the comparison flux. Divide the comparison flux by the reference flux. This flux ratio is 0.92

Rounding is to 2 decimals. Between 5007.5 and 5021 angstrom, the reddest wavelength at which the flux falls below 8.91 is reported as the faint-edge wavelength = 5020.73 angstrom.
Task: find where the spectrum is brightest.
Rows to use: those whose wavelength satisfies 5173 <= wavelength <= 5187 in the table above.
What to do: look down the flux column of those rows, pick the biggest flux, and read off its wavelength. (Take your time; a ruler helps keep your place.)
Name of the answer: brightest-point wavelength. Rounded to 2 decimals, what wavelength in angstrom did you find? 5186.42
